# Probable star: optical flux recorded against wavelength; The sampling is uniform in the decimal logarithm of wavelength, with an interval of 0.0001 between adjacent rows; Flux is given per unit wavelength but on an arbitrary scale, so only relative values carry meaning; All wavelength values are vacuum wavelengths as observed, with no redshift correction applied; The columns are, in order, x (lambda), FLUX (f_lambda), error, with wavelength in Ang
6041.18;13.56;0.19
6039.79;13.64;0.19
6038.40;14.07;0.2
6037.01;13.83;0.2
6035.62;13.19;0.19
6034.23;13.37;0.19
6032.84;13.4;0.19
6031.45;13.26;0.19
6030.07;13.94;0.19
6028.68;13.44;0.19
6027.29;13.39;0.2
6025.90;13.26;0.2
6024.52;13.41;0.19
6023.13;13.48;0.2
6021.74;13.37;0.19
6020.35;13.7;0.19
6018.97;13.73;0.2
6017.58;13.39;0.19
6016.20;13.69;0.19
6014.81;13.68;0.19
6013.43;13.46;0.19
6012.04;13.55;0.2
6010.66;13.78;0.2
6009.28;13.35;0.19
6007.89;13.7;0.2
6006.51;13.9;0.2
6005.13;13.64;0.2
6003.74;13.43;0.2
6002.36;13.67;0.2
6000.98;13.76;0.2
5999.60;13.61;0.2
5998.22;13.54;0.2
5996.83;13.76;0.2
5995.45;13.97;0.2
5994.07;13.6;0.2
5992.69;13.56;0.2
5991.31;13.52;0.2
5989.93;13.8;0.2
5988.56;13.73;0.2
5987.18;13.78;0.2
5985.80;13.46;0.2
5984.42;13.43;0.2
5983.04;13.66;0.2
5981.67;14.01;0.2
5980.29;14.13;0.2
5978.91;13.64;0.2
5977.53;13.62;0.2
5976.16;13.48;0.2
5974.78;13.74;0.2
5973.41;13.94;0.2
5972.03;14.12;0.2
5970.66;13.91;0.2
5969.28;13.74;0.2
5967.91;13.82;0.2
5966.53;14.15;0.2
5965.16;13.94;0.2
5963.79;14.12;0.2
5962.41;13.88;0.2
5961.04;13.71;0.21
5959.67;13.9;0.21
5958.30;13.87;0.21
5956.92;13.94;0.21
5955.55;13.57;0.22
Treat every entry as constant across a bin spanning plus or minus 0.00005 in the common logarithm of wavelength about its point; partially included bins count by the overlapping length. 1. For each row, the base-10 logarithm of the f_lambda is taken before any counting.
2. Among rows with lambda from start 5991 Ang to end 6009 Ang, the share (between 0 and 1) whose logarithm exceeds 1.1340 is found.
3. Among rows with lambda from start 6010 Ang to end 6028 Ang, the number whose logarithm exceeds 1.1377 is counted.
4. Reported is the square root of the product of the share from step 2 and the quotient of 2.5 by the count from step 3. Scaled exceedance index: 1.2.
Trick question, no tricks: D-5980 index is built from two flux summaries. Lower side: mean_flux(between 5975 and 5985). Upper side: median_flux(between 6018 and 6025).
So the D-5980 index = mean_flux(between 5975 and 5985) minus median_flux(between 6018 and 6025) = 0.23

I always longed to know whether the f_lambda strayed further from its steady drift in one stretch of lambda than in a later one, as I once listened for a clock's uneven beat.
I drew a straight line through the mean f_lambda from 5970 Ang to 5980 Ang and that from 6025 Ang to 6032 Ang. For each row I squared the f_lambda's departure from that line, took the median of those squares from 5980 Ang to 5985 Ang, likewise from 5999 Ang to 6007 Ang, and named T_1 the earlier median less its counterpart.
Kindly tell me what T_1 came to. 0.07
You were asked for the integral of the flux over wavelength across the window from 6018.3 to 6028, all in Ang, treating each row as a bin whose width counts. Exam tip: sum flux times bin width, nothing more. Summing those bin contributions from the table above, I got 131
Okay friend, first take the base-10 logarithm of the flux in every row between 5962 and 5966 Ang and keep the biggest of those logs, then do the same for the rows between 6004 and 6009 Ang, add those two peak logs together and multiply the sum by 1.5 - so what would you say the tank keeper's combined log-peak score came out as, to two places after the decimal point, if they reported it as 3.44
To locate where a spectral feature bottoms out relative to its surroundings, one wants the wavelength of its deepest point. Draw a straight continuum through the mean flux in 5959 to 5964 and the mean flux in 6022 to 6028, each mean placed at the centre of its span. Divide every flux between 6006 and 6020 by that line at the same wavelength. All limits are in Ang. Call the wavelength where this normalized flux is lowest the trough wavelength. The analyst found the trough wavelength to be 6009.28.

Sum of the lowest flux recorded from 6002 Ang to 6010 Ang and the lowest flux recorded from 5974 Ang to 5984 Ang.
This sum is 26.8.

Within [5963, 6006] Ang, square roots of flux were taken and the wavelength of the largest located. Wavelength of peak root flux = 5966.53 Ang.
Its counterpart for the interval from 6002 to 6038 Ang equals 6030.07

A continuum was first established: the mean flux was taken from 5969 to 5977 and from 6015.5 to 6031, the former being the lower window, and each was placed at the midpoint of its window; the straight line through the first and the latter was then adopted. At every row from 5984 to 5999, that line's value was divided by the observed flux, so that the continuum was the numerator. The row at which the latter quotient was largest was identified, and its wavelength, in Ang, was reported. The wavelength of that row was 5984.42 Ang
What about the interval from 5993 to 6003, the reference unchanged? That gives 5998.22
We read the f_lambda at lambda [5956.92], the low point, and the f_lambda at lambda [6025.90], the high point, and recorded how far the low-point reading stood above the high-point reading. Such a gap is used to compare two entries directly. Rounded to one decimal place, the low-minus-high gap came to 0.7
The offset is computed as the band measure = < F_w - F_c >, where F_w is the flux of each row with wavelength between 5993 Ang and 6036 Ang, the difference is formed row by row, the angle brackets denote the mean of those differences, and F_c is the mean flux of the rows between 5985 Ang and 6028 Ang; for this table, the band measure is 0.0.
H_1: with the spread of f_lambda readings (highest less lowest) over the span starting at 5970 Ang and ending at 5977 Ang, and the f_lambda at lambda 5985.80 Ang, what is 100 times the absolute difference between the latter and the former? 1282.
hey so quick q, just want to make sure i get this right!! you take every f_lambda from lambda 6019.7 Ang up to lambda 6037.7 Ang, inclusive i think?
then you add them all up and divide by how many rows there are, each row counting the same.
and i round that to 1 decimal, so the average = 13.5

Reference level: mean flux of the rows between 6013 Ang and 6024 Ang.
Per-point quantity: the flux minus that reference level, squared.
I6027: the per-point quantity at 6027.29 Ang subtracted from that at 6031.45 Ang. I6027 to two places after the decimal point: 0.06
